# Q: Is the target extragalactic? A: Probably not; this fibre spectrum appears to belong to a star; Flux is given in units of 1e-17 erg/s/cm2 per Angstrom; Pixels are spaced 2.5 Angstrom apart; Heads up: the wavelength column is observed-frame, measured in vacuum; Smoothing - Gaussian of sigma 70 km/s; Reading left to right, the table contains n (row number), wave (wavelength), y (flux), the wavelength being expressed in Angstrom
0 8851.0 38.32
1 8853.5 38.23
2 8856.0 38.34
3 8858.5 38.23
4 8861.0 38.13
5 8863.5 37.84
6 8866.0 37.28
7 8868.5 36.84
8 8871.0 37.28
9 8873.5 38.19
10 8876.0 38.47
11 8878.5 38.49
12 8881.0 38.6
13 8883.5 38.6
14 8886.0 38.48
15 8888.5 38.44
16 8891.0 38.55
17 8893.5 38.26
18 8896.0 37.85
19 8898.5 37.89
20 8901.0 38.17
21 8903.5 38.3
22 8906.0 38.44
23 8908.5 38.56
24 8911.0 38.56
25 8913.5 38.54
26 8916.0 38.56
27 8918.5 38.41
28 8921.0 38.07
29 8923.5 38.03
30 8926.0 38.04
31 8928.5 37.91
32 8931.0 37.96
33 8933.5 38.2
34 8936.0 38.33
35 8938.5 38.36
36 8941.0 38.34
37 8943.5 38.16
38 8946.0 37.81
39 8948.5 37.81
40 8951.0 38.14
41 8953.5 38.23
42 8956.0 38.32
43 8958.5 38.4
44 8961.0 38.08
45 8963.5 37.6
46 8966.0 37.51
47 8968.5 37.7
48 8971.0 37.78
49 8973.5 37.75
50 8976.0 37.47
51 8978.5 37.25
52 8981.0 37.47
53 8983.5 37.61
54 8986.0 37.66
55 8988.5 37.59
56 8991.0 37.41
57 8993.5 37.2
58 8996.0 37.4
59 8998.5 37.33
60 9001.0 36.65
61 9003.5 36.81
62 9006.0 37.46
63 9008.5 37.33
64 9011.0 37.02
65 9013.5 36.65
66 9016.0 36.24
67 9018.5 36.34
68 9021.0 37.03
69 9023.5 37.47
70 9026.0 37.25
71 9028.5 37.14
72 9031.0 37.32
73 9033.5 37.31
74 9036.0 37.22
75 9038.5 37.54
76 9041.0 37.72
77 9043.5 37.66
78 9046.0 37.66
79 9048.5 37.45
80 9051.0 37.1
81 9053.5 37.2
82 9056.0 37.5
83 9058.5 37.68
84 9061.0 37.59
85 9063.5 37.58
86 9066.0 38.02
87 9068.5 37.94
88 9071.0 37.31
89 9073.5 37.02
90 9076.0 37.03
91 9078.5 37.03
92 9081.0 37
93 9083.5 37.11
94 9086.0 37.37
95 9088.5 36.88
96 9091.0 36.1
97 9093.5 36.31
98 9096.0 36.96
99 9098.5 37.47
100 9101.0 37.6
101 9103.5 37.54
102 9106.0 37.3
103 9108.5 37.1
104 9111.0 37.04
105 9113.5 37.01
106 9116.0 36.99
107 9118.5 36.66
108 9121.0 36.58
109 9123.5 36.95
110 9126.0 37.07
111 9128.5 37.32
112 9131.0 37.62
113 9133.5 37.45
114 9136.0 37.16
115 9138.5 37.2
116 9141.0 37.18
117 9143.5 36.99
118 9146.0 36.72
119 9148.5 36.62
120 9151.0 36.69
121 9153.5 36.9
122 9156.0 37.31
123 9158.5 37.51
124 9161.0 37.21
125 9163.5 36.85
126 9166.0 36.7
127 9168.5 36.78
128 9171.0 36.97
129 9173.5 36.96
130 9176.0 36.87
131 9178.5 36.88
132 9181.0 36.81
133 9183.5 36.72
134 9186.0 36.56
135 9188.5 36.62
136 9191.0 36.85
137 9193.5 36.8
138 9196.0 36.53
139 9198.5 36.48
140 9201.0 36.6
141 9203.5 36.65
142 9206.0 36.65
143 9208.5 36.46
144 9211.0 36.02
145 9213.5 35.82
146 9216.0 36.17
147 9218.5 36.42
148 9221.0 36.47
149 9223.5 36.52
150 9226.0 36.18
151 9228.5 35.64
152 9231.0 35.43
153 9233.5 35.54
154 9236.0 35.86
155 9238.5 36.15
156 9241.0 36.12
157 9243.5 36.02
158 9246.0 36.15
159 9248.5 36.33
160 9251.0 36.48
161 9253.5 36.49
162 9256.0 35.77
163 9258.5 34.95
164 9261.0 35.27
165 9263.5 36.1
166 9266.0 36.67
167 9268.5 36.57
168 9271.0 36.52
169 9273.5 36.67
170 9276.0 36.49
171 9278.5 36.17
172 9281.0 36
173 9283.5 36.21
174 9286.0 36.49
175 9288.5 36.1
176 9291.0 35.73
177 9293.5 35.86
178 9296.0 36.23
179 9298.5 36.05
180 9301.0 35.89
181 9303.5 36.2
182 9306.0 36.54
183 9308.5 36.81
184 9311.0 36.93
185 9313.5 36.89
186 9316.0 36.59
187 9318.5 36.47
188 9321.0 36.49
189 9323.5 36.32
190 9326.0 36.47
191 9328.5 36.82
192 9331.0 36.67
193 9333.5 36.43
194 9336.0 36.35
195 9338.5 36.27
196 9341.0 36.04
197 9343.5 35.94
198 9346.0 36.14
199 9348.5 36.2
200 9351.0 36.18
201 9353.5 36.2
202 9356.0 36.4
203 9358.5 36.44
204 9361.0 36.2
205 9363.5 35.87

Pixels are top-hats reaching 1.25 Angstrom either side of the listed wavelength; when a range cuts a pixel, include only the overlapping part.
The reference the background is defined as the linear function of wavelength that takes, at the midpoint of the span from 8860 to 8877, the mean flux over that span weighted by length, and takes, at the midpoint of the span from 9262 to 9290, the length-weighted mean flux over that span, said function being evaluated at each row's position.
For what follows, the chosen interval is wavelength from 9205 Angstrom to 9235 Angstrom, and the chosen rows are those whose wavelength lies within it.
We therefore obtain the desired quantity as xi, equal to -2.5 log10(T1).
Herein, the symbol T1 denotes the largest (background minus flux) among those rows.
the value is -0.07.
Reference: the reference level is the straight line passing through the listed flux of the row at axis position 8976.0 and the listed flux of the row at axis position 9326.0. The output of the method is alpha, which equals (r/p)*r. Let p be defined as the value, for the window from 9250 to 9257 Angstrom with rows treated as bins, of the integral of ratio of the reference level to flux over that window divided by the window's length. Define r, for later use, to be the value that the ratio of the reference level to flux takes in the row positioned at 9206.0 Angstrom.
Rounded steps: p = 1.01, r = 1.00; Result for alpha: 1.00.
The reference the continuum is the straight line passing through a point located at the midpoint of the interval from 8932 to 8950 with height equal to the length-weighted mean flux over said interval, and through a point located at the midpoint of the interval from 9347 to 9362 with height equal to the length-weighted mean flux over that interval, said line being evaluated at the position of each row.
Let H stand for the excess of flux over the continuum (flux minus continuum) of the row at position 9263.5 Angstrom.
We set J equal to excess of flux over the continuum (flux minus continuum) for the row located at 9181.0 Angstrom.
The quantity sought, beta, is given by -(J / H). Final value -0.4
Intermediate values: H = -0.58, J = -0.24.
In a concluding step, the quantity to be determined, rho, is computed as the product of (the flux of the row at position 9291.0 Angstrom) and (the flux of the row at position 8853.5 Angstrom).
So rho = 1366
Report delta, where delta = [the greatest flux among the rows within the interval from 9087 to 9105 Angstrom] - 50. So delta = -12.4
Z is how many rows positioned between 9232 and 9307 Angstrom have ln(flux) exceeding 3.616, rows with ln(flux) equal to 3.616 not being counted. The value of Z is 0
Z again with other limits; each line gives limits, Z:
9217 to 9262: 0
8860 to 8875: 5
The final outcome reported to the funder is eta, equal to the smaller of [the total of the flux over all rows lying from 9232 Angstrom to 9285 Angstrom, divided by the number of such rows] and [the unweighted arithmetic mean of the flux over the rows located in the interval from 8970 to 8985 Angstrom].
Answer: 36.1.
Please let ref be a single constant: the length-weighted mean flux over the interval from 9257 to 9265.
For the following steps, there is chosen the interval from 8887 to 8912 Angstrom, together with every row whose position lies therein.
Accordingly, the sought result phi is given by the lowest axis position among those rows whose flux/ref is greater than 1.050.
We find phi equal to 8888.5 Angstrom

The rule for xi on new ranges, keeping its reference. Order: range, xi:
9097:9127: 1.37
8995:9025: 0.03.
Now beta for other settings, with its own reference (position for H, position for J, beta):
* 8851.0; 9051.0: -2.4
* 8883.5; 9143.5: 1.2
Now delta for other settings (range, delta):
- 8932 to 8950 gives -11.6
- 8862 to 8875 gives -11.8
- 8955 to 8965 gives -11.6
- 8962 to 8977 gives -12.2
